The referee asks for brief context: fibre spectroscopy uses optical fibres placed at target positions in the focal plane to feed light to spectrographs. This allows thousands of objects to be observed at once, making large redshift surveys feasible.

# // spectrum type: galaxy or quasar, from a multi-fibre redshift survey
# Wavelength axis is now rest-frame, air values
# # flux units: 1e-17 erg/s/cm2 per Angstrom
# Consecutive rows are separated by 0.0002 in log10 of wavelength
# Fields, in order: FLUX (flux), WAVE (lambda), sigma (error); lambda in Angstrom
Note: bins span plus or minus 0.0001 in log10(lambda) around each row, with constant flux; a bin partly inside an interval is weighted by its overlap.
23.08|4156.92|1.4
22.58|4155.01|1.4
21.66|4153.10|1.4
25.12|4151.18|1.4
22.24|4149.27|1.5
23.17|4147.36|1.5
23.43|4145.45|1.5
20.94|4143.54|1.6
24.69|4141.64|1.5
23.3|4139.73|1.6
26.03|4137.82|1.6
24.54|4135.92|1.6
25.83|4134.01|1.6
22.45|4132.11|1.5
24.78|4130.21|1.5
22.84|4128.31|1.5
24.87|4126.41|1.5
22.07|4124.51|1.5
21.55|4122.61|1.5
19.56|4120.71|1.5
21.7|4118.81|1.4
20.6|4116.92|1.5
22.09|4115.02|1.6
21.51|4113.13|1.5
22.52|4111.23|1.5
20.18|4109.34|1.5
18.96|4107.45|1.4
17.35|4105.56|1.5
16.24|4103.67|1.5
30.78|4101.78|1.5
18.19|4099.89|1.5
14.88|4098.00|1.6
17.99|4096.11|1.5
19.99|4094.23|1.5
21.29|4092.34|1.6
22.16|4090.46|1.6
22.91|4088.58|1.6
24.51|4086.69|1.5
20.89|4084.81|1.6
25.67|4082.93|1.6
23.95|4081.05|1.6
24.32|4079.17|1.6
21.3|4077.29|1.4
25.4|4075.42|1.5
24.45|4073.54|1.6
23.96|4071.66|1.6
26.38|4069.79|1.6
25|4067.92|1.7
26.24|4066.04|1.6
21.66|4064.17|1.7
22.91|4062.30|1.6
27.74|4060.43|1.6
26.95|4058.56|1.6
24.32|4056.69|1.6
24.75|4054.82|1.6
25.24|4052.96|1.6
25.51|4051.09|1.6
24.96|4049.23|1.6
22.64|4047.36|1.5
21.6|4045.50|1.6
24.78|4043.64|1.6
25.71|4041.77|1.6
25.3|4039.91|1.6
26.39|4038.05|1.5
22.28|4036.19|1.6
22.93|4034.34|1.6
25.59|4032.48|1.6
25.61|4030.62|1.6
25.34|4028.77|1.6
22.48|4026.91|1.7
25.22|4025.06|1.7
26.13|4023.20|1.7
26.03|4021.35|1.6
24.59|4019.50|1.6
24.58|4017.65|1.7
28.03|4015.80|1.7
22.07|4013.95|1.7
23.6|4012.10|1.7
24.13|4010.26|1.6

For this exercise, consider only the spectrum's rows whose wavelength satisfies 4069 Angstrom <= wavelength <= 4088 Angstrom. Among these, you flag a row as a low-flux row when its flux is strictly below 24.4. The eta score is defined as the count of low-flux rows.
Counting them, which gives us 5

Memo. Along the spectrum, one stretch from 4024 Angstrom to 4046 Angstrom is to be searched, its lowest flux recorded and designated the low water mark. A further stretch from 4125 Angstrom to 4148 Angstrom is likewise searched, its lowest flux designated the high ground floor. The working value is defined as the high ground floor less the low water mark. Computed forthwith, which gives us -1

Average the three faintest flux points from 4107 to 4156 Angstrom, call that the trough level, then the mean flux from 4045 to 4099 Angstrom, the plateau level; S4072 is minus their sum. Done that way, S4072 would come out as -43.0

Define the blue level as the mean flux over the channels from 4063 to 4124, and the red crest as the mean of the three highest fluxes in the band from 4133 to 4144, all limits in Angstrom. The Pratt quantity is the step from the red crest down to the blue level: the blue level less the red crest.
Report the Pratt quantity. -3.5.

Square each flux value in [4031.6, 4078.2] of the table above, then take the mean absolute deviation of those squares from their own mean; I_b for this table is 68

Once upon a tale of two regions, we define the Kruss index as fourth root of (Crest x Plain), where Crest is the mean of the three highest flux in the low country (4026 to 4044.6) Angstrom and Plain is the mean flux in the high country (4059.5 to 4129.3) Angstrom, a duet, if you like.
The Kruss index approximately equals 4.90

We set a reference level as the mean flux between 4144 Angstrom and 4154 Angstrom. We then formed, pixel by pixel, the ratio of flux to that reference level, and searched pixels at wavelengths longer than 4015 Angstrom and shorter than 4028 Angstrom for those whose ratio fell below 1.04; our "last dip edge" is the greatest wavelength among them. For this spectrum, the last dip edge 4026.91 Angstrom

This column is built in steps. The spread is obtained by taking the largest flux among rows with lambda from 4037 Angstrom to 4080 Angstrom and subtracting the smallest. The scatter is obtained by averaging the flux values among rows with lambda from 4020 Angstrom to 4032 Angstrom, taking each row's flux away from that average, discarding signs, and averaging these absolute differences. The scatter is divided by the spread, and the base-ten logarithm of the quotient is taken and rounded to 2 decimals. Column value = -0.86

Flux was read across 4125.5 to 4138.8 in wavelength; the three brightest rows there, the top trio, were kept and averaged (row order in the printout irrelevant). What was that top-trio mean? 25.6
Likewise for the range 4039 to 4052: 25.5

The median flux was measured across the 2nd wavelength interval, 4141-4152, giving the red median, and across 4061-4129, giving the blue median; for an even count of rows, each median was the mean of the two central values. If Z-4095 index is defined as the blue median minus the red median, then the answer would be -1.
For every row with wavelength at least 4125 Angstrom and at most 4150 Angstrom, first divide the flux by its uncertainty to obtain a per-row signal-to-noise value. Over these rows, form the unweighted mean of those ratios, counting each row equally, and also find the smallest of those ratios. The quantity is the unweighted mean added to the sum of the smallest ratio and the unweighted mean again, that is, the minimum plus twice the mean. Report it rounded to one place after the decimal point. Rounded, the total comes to 44.0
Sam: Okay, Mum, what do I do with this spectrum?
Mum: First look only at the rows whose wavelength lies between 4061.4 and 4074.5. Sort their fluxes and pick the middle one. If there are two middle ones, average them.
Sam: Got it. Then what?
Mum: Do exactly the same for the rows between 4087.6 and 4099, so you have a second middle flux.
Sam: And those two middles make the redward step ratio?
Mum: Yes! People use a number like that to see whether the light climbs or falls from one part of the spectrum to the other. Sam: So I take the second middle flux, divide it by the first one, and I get 0.84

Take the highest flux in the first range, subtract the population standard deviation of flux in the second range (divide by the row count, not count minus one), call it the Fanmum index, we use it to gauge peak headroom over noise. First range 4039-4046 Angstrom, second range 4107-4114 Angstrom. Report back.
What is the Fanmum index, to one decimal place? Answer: 24.4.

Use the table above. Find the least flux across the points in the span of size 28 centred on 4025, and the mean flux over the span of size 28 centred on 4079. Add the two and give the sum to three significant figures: 46.0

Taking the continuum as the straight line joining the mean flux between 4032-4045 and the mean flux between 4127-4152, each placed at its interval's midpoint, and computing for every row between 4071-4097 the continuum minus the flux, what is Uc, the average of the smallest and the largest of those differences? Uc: 2.4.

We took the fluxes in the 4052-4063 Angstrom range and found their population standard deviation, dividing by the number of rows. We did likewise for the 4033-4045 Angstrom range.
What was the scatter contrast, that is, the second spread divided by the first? 0.92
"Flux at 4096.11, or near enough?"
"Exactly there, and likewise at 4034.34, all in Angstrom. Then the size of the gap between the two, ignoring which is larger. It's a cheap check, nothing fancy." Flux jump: 4.94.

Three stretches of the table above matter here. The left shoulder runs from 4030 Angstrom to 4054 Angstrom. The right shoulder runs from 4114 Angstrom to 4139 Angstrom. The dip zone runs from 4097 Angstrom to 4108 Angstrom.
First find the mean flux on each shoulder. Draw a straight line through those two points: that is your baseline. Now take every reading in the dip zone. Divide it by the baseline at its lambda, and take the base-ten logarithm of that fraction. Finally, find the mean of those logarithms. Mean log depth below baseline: -0.095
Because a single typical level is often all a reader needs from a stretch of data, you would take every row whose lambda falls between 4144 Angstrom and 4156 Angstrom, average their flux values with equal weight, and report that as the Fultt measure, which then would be 23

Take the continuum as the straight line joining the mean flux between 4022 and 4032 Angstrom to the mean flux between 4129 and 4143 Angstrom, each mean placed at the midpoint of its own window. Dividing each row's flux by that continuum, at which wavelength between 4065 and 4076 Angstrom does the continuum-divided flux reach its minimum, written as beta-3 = 4071.66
